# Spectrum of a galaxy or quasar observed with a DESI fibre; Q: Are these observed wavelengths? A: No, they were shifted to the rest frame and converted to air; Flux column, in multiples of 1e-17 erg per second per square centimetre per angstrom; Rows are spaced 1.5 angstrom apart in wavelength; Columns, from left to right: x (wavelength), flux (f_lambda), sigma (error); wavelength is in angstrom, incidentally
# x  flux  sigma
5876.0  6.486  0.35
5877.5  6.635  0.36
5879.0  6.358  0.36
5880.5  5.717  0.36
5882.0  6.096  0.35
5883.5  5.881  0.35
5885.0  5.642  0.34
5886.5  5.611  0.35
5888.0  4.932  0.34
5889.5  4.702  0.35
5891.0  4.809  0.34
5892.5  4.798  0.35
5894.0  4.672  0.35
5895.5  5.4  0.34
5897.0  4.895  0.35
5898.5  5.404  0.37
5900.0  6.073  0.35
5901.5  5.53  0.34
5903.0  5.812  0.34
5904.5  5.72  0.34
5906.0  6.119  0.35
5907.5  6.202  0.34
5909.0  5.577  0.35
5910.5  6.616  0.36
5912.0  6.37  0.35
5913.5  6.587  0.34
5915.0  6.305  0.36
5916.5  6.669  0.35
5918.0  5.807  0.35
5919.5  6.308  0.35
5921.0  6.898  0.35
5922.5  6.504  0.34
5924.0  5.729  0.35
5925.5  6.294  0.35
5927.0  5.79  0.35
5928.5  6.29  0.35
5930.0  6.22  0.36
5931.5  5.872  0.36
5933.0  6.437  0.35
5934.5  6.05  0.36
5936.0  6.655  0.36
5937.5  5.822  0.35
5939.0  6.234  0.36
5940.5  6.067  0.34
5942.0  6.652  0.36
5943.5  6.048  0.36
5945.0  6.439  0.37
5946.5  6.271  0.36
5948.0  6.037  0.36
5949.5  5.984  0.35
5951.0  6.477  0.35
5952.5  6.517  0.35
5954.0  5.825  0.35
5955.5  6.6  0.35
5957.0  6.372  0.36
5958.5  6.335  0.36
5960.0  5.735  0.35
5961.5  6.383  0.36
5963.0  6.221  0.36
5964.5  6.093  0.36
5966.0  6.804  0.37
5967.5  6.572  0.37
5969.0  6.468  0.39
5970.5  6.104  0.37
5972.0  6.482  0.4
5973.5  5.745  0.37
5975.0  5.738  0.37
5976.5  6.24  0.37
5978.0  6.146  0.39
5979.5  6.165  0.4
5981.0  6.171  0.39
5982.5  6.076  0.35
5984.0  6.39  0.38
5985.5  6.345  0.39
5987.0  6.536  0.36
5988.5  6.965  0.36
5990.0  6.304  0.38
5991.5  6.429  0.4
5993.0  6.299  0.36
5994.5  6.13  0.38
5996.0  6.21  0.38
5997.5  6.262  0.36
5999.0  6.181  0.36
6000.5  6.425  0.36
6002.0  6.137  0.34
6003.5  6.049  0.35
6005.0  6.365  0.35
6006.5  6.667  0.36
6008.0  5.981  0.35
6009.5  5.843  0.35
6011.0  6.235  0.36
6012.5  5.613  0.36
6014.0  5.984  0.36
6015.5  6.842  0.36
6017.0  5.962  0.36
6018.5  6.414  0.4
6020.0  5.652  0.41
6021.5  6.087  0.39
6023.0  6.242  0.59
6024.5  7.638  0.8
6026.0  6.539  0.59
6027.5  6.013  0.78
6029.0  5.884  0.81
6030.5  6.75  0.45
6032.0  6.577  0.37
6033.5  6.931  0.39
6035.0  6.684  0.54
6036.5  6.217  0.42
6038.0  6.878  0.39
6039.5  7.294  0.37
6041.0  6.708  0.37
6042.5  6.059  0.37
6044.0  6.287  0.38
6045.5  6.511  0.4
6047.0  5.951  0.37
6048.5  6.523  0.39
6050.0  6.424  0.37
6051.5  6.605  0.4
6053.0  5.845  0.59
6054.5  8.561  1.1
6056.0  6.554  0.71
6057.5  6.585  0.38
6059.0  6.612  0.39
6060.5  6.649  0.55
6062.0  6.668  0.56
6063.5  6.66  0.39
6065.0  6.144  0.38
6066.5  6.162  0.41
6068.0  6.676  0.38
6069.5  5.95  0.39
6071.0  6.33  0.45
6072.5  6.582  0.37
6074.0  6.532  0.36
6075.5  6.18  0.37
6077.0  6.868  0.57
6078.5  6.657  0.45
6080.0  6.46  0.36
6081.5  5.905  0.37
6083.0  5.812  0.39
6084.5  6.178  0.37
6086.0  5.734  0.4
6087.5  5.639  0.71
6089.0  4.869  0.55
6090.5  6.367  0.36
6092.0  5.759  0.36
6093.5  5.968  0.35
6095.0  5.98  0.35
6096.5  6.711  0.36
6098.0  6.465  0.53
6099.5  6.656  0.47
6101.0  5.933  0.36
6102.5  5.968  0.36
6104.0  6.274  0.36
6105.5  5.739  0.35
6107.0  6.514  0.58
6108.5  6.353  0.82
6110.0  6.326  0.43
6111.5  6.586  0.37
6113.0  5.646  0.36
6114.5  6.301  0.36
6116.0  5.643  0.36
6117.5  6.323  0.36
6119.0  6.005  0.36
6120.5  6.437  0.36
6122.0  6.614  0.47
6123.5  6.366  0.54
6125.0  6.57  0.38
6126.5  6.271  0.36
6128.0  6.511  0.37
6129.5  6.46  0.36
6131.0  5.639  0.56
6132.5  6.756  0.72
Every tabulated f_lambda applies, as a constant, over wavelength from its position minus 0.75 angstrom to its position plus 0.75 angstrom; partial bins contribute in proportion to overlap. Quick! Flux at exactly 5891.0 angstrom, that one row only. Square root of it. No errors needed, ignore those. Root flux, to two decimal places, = 2.19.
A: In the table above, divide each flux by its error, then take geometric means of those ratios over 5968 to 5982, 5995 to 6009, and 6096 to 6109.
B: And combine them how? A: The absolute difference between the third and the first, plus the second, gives 19.5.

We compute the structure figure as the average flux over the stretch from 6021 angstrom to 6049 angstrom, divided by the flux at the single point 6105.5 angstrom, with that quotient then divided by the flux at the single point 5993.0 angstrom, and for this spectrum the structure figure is 0.180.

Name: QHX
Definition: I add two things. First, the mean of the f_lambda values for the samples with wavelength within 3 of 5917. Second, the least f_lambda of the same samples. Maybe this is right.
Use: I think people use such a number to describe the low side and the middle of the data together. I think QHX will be 12.1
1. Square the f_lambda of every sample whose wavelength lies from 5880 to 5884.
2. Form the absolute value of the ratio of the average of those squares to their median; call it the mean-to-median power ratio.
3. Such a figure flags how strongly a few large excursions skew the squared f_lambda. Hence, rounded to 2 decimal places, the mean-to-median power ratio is 1.01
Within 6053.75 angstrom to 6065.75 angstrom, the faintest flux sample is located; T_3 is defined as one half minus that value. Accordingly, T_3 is -5.64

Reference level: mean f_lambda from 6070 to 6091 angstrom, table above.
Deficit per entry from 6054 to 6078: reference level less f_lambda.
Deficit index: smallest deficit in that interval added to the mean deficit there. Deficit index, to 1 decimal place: -2.9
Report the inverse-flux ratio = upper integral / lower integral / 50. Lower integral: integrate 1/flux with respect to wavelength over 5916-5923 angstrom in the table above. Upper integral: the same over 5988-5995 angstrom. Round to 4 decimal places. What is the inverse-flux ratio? 0.0200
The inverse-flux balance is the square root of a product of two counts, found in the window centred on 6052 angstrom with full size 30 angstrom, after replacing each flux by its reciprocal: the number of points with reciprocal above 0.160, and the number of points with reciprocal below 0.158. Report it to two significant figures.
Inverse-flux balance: 8.4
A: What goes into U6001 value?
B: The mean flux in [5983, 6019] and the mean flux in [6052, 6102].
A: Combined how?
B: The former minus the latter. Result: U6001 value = -0.05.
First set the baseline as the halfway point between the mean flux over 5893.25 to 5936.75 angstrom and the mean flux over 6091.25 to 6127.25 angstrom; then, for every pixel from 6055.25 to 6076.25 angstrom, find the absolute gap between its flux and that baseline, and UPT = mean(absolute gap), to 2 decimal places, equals 0.35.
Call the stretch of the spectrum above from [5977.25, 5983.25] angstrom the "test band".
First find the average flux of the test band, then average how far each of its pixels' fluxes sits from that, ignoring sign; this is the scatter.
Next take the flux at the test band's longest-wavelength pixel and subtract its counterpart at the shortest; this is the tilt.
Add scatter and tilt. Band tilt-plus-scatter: 0.0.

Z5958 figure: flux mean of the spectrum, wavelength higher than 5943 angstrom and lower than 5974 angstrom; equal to 6.3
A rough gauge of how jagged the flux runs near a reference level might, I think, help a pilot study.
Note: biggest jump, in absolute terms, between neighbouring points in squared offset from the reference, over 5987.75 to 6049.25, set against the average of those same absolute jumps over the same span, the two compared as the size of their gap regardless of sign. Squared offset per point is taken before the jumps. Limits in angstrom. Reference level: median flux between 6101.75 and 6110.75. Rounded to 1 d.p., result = 1.5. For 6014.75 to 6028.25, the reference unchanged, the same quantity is 1.2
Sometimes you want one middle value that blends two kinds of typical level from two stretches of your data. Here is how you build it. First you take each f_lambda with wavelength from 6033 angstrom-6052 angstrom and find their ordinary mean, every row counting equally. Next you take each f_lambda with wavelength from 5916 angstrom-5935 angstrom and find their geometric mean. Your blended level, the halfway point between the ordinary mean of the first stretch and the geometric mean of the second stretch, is 6.4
